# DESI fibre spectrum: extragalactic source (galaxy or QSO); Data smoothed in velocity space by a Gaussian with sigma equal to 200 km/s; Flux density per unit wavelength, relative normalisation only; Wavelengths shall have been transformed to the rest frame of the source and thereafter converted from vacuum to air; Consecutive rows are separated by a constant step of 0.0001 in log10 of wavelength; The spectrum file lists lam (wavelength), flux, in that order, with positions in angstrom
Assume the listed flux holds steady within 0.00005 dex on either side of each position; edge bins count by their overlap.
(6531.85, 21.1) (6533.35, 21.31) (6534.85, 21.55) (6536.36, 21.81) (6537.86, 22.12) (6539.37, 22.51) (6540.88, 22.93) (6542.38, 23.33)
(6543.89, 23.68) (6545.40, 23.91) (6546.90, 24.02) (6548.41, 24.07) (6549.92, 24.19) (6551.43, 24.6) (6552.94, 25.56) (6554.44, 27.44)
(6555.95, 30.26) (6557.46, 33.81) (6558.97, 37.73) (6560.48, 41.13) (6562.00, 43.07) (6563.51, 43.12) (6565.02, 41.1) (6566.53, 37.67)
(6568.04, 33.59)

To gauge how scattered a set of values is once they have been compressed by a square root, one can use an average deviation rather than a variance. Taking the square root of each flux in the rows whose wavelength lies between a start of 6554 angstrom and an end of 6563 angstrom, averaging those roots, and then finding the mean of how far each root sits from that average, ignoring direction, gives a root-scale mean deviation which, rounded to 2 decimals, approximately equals 0.43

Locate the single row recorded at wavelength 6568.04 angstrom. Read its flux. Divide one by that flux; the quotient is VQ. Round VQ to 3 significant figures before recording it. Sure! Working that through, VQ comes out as 0.0298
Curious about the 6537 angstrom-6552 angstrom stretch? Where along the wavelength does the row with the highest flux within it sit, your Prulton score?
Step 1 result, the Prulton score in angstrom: 6551.43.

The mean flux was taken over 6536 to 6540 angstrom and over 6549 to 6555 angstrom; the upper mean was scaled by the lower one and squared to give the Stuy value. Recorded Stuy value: 1.3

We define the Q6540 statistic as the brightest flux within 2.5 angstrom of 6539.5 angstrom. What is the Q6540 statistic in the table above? 22.93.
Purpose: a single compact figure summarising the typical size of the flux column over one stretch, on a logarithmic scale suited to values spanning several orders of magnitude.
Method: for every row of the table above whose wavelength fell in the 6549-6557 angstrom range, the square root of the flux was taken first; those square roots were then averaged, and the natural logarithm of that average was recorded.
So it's 1.64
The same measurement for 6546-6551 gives 1.59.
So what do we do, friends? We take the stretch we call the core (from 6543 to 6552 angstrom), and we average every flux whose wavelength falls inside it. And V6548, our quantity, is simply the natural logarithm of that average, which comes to 3.18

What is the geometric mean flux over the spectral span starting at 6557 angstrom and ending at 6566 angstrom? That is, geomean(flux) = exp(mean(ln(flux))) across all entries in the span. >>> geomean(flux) 39.9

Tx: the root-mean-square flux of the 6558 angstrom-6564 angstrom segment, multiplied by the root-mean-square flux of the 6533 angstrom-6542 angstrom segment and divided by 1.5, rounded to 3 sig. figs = 607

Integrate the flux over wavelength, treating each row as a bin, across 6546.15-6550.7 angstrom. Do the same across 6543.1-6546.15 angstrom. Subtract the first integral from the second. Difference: -37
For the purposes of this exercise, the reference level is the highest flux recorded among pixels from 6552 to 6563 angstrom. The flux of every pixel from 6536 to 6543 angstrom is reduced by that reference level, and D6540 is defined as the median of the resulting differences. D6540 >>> -20.6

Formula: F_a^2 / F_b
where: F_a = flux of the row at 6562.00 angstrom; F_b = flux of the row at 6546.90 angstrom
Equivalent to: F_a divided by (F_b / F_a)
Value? 77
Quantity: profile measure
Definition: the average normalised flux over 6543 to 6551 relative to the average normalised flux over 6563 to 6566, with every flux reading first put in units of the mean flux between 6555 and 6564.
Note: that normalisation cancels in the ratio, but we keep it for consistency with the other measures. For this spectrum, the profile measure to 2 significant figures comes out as 0.57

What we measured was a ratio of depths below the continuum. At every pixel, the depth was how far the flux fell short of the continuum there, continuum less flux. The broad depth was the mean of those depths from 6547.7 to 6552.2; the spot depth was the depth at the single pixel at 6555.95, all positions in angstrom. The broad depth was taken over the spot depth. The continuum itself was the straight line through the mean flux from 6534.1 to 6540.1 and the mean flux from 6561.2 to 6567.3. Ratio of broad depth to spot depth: 1.3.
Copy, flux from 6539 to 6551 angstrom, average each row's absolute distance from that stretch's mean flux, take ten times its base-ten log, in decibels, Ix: -3.1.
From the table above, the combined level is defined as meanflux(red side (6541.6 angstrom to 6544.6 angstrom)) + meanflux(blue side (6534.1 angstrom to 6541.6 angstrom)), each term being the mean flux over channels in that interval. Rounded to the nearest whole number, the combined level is 46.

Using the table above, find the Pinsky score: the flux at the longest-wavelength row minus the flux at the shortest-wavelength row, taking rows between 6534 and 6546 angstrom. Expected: 2.4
